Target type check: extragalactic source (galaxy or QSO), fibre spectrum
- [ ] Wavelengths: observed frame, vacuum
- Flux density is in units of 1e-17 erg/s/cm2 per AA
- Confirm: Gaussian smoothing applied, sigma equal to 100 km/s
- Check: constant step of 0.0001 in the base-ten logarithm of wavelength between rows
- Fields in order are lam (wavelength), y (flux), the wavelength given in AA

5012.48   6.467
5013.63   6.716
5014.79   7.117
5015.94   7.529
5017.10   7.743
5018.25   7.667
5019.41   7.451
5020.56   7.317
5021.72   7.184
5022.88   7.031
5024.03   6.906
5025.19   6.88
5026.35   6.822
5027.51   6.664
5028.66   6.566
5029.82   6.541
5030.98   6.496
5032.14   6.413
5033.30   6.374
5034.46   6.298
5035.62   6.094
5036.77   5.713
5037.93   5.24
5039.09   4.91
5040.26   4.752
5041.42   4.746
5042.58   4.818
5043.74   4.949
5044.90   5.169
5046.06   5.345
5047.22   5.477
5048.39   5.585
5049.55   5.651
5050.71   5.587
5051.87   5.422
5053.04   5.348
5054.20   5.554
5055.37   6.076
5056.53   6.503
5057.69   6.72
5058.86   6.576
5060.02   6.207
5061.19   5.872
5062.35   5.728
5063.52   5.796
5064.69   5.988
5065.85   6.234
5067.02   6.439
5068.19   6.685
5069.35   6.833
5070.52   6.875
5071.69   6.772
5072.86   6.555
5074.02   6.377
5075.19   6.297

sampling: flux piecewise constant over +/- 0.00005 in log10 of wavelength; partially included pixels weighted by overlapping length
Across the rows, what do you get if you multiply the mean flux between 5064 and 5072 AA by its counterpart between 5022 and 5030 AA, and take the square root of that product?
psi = 6.7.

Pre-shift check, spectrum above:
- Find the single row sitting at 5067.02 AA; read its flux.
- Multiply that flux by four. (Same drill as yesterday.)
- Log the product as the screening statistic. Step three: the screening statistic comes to 25.8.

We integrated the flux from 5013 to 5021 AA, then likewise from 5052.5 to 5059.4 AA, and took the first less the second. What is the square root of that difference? 4.1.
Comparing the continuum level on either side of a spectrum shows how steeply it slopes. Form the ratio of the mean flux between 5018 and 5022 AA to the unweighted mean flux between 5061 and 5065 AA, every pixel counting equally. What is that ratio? 1.27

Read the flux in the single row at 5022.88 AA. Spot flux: 7.031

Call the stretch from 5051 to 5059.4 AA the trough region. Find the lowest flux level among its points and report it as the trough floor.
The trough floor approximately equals 5.348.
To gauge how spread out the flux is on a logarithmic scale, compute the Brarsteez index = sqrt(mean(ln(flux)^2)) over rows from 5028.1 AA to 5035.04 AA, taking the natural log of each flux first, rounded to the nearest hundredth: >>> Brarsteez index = 1.86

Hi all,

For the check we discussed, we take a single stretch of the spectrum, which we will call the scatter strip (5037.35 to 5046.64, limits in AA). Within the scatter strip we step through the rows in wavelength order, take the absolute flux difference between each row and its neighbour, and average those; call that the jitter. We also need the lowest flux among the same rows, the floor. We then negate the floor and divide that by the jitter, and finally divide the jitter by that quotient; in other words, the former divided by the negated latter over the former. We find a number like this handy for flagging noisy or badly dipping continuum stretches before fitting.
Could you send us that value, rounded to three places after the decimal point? -0.005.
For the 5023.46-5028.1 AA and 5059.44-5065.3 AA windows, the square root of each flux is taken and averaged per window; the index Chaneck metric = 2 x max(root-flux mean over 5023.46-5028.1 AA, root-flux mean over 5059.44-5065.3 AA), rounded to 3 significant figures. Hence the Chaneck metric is 5.22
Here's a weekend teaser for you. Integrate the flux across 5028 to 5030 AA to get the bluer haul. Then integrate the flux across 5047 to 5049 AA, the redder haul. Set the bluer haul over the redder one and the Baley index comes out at 1.2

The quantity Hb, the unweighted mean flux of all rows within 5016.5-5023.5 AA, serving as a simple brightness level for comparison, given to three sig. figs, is 7.40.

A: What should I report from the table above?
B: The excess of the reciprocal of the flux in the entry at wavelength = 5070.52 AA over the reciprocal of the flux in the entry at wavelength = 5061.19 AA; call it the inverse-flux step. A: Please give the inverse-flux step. -0.025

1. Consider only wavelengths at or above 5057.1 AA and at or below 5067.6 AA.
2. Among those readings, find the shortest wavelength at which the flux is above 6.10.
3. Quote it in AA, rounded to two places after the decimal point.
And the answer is 5057.69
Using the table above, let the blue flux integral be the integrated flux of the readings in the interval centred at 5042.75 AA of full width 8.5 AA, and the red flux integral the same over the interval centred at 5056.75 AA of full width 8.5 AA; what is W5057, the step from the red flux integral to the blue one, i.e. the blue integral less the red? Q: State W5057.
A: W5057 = -10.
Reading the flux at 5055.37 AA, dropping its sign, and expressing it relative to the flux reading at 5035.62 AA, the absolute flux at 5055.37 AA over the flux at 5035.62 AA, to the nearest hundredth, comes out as 1.00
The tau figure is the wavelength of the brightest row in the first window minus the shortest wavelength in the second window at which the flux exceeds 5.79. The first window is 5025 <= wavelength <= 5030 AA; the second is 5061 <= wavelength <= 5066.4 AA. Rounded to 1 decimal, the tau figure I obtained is -36.0 AA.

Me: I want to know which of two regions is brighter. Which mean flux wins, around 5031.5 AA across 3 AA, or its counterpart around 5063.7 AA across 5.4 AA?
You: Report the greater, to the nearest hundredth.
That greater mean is 6.45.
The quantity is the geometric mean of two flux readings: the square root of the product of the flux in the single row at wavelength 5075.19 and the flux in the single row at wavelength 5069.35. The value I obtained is 6.6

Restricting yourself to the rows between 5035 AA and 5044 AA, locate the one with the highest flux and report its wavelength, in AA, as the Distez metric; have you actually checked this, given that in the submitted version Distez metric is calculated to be 5035.62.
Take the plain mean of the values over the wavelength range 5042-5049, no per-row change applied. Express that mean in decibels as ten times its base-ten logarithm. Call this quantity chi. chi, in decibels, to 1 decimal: 7.2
